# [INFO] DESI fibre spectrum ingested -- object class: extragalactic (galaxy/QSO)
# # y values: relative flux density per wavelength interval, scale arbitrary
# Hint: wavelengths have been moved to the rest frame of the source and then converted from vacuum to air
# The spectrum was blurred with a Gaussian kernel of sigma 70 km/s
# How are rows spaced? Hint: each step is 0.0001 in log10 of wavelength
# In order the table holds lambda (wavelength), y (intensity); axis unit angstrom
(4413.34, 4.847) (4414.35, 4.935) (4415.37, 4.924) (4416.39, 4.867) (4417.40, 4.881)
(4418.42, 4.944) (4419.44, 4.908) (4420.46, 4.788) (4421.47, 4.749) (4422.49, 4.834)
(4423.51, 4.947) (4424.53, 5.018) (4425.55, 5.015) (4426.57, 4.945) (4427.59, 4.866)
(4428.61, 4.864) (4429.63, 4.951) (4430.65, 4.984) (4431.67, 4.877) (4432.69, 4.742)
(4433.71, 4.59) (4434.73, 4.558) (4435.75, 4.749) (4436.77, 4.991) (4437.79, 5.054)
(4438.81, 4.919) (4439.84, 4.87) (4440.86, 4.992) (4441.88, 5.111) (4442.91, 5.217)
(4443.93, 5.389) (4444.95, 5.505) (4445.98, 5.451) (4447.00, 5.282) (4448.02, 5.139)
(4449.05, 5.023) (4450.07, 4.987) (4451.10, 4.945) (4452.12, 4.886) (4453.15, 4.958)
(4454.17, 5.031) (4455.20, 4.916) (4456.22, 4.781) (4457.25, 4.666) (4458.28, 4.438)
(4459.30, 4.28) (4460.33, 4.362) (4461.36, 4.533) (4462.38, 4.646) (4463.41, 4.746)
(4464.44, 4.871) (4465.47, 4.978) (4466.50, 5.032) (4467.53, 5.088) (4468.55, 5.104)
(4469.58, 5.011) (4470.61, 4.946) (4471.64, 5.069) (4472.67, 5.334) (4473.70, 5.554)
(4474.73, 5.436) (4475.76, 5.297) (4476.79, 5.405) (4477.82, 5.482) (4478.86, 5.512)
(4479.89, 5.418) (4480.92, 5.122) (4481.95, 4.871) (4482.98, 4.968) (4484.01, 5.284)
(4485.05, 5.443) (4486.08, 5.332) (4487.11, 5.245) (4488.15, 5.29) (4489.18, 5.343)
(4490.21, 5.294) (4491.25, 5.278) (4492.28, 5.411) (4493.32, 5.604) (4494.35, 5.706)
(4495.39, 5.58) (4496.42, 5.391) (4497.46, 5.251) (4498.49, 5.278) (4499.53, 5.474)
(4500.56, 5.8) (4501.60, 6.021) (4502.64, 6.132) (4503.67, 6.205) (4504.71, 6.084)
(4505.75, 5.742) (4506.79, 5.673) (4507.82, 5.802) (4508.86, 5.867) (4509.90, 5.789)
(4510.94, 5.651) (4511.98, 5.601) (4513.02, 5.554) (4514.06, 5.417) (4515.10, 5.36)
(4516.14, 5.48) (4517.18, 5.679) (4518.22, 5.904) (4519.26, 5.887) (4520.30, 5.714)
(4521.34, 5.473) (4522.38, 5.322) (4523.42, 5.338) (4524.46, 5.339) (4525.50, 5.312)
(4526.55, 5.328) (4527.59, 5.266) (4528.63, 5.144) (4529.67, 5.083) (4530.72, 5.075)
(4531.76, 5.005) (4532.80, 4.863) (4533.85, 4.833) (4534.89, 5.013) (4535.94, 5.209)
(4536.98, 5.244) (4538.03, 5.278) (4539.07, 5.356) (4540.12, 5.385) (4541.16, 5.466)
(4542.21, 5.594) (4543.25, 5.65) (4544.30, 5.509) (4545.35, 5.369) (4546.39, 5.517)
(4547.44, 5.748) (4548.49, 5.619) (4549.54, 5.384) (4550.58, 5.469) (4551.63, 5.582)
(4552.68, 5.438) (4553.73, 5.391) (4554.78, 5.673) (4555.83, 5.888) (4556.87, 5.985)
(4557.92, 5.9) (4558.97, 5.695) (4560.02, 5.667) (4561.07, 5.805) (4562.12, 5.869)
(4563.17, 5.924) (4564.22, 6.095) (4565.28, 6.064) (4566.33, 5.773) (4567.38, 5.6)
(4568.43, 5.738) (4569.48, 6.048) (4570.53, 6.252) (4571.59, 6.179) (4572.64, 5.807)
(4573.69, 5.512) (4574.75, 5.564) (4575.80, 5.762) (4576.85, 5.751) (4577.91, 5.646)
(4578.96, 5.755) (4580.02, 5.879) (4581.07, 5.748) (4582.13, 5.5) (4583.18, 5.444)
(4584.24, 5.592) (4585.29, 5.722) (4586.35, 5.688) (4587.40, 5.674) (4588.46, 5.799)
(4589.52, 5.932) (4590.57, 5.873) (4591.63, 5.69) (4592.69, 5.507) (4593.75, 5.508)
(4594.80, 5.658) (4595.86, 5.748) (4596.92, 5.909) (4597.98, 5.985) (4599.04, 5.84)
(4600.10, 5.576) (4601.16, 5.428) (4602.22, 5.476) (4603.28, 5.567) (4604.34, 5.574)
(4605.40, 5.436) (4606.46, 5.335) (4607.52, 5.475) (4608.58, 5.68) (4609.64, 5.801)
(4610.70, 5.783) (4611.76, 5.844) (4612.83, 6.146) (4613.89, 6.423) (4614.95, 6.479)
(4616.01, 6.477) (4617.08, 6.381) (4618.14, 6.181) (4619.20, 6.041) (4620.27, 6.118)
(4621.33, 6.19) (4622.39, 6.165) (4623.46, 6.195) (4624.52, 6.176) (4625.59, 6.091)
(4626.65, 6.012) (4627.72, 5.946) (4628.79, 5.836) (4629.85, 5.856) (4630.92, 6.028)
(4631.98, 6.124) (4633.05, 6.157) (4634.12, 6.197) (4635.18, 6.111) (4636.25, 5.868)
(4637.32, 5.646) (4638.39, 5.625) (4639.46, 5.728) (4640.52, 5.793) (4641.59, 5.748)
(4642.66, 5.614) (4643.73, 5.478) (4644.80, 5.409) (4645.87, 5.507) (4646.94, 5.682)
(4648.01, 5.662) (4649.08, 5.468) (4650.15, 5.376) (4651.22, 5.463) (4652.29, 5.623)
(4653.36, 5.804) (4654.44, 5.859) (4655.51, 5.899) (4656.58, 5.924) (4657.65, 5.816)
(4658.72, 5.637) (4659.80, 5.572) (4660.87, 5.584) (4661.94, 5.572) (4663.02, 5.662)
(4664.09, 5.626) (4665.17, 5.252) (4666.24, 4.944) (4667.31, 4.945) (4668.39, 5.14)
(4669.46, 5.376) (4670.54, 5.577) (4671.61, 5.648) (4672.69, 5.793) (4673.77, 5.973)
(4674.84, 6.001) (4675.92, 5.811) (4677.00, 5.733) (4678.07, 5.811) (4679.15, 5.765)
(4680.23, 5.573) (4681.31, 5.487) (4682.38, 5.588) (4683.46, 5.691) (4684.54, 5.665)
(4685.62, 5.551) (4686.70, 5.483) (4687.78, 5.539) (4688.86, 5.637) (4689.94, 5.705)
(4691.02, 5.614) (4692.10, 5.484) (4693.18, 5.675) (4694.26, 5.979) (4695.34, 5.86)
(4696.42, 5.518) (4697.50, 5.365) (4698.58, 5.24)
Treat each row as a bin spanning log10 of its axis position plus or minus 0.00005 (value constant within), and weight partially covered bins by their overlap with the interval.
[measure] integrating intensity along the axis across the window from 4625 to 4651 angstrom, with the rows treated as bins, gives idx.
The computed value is 150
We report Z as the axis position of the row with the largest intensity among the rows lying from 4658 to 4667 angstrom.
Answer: 4663.02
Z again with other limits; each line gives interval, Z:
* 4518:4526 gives 4518.22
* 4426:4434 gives 4430.65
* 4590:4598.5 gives 4597.98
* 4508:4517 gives 4508.86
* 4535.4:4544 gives 4543.25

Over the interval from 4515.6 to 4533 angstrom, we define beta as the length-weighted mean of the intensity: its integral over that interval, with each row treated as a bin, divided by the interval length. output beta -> 5.4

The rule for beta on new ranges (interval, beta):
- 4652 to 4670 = 5.5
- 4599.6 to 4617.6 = 5.8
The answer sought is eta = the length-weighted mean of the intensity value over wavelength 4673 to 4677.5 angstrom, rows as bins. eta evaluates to 5.87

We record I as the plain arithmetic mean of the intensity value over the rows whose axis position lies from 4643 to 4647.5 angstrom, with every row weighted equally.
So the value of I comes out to 5.5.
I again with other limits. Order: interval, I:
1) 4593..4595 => 5.6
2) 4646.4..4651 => 5.5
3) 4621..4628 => 6.1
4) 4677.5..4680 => 5.8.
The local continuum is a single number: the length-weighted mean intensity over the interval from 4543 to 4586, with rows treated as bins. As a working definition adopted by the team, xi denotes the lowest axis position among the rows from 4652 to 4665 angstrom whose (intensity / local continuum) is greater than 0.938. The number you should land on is 4652.29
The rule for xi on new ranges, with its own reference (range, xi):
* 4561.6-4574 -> 4562.12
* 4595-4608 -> 4595.86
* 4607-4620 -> 4607.52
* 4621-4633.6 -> 4621.33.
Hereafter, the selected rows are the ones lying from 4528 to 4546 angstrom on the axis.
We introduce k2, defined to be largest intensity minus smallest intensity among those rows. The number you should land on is 0.82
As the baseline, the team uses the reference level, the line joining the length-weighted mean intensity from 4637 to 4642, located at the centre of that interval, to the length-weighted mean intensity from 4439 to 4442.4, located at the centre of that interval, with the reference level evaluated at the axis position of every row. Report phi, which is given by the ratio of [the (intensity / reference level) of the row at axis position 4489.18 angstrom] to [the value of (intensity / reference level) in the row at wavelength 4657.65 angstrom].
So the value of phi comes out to 1.03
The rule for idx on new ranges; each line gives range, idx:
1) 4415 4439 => 117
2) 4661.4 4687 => 143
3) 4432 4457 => 125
